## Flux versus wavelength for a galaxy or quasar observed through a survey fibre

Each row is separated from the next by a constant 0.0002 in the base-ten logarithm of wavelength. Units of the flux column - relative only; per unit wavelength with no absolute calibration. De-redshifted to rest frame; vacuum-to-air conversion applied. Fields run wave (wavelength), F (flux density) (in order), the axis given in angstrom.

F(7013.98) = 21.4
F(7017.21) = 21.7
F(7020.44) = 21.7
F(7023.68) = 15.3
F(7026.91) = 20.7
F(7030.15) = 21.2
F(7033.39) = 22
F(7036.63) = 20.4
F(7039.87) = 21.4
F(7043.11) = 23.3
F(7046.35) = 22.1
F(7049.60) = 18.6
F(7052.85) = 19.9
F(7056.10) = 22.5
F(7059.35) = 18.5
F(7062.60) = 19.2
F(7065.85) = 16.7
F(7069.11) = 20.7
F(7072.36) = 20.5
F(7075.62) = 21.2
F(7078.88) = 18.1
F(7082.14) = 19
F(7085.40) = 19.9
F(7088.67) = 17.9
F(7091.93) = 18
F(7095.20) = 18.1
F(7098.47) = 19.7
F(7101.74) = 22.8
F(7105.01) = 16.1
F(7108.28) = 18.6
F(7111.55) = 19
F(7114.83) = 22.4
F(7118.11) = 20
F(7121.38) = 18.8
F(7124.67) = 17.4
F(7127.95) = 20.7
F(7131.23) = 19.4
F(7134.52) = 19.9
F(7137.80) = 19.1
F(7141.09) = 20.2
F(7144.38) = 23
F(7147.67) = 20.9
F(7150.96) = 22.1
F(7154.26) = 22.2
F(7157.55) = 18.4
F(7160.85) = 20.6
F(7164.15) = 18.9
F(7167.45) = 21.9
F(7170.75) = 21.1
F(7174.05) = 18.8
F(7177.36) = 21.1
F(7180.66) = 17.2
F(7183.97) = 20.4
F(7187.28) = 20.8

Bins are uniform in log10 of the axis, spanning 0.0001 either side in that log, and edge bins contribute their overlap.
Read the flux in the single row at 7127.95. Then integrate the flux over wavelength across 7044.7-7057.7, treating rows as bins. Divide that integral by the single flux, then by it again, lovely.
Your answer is 0.63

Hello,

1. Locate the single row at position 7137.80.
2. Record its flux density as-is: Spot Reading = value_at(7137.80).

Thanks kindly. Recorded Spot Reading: 19.1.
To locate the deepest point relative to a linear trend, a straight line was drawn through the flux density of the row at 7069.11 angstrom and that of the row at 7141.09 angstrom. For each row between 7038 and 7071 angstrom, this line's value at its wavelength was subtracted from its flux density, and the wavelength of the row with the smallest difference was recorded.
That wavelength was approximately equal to 7065.85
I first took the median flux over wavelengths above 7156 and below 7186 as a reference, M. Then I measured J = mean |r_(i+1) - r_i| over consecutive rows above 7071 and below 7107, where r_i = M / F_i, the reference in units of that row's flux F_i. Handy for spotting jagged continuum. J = 0.1031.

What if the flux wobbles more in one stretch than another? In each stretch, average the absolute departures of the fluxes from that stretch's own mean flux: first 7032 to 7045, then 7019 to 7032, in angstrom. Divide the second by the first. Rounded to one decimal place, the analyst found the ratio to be 2.5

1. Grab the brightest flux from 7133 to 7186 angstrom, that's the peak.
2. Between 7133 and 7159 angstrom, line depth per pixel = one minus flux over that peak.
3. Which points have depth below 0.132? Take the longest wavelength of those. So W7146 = 7154.26 angstrom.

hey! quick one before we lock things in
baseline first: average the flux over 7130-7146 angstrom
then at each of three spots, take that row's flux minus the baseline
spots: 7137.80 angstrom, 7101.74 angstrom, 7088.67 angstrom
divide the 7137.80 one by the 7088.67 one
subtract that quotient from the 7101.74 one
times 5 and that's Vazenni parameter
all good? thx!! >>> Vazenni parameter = 10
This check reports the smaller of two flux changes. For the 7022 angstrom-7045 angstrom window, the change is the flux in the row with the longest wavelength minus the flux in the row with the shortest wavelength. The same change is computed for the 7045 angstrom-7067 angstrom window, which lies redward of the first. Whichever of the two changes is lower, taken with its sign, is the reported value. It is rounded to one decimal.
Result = -5.4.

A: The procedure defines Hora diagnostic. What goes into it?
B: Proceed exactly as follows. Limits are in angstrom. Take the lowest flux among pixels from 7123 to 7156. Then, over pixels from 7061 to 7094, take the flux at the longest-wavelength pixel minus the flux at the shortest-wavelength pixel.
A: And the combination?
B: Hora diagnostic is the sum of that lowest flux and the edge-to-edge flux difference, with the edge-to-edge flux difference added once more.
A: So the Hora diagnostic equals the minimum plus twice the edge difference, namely 15.00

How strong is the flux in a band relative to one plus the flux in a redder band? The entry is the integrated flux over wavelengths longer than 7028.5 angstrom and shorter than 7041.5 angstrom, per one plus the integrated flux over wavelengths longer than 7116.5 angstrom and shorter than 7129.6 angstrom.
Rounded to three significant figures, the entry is 1.09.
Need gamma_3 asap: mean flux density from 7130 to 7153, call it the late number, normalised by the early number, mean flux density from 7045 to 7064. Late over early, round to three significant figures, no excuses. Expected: 1.03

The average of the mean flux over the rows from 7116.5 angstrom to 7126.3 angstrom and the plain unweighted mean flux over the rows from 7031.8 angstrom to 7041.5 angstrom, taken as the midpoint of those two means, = 20.0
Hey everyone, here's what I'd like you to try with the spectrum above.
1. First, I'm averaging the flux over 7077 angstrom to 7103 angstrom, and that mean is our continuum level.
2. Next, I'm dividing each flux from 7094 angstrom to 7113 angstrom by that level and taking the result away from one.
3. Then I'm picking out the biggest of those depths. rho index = 0.16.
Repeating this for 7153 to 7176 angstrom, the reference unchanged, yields 0.04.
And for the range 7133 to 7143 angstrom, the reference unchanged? 0.00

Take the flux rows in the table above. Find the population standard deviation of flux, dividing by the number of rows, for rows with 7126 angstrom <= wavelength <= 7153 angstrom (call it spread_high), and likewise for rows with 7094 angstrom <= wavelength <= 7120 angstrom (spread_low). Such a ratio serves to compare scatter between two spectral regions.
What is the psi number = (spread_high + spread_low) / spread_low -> 1.60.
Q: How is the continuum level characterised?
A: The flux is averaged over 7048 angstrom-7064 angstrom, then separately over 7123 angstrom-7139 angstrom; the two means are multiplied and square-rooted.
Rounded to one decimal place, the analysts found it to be 19.5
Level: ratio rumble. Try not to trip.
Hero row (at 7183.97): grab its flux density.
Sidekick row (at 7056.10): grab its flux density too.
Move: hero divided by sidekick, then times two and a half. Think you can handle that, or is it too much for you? 2.3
